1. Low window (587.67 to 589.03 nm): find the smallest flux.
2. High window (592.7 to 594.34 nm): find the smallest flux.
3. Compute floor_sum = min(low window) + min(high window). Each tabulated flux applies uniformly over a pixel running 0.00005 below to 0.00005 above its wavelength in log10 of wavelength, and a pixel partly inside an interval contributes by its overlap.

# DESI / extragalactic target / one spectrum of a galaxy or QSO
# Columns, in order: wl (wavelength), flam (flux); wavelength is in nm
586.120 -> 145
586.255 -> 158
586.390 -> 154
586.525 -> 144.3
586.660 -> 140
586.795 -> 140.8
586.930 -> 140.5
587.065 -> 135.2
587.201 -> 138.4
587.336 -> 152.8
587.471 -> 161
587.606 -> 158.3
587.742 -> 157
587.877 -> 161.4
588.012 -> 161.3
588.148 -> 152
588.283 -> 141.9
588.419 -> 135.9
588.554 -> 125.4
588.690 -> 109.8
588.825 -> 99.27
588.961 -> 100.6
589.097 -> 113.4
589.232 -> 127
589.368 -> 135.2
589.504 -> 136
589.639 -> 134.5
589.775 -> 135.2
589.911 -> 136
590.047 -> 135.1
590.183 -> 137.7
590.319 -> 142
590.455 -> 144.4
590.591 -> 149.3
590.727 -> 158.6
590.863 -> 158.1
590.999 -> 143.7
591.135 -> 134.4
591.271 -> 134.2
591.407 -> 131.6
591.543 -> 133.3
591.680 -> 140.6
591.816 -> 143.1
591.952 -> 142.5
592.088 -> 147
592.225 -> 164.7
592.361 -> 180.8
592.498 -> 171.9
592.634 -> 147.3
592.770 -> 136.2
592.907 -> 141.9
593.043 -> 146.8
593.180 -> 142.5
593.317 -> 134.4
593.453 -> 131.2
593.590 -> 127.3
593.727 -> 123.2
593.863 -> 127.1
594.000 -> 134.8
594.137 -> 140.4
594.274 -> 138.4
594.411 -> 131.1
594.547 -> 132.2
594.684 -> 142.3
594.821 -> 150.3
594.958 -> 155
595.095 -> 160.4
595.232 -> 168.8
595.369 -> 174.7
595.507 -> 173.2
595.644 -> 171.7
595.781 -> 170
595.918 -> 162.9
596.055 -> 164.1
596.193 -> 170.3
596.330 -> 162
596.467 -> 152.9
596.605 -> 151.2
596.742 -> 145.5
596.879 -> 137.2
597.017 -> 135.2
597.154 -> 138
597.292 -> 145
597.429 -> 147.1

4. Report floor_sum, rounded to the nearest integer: 222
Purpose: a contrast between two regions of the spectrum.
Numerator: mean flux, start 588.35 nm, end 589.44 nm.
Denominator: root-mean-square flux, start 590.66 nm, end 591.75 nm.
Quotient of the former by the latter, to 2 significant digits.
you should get 0.83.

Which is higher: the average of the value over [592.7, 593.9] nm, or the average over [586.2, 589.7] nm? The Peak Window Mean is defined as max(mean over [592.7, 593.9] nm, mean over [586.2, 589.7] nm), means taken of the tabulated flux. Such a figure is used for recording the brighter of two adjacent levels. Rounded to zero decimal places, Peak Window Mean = 139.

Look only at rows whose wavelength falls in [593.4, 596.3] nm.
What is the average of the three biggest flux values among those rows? 173.2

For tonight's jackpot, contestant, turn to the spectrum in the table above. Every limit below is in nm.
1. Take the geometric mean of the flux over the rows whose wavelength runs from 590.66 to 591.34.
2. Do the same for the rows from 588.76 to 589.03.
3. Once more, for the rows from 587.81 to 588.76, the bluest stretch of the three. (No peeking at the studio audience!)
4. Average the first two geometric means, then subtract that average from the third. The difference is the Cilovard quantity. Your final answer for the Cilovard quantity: 17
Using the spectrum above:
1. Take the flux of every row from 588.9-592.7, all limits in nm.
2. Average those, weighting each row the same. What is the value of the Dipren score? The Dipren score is 141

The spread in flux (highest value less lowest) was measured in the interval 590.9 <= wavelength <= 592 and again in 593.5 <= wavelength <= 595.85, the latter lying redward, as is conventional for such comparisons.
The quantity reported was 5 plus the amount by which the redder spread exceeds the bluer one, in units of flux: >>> 44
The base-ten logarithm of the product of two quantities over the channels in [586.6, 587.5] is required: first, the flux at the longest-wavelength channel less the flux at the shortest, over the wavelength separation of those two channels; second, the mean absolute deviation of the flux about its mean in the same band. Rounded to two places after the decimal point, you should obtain 2.28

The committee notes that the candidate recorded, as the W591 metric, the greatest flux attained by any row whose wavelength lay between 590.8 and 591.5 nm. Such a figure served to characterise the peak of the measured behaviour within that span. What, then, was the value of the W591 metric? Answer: 158.1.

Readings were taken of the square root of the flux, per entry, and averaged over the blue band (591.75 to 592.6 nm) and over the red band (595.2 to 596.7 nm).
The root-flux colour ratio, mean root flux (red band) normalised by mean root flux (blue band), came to 1.02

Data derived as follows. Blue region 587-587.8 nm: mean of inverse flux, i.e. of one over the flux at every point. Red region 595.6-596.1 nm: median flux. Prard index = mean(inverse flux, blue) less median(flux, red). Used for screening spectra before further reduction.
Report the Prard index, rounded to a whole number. -167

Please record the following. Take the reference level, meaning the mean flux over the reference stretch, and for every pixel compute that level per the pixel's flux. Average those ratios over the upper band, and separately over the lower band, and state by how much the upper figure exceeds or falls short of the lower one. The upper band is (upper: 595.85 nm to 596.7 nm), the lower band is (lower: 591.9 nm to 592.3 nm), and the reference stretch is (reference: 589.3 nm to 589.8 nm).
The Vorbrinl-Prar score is -0.05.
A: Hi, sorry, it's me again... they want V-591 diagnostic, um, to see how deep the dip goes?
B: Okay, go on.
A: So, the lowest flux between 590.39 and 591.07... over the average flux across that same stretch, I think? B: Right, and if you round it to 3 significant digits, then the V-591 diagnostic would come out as 0.953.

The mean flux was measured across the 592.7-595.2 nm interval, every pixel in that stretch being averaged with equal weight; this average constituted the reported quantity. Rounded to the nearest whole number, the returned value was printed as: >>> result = 139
